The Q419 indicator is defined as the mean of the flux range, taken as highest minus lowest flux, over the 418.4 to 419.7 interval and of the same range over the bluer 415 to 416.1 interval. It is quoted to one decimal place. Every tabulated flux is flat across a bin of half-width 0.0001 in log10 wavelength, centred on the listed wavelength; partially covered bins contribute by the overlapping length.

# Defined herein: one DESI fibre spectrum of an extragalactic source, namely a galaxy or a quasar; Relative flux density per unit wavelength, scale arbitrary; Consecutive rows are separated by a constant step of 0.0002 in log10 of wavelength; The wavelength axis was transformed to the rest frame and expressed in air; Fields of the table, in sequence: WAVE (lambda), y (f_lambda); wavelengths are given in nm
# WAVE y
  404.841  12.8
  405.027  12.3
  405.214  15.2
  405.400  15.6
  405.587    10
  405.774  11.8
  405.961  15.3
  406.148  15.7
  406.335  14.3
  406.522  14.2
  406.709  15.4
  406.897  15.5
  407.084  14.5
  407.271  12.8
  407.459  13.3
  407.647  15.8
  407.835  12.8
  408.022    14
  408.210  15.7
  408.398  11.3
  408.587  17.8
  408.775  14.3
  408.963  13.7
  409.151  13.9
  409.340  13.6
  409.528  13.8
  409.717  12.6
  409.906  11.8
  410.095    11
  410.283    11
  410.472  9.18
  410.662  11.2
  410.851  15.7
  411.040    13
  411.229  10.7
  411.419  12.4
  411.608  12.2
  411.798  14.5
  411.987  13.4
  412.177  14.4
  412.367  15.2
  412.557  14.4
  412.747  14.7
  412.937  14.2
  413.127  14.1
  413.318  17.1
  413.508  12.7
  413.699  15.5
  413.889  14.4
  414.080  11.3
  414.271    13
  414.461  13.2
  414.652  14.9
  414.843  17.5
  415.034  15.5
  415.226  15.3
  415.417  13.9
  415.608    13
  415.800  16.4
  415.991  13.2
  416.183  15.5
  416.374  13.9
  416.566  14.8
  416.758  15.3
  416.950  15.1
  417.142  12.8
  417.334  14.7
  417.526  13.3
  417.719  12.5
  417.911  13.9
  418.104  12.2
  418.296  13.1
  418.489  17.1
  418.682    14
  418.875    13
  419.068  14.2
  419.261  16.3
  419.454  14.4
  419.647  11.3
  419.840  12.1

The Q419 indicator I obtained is 4.6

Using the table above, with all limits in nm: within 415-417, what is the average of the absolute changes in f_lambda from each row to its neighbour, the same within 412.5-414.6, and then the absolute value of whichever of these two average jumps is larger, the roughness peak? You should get 1.7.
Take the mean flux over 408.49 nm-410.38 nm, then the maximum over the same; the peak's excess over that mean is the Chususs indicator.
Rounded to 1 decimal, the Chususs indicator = 4.5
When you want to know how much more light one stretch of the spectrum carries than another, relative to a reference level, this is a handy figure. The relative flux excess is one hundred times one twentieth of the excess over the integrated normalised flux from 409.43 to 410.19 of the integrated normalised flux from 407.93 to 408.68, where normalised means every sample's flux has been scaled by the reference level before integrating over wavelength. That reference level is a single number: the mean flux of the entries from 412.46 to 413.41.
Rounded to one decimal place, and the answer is 0.6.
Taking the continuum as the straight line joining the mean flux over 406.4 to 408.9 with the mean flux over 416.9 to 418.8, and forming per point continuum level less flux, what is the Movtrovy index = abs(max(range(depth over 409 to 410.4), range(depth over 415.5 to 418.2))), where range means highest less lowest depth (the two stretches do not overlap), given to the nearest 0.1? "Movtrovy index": 4.1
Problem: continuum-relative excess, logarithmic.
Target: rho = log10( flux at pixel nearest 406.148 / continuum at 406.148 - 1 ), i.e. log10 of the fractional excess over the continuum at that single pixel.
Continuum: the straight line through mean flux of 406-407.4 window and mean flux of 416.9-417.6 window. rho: -1.15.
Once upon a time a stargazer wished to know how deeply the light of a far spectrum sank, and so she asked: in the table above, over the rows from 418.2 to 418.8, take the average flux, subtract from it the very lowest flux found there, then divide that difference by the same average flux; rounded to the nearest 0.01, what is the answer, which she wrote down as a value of 0.11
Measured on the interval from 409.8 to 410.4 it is 0.02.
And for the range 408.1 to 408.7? 0.24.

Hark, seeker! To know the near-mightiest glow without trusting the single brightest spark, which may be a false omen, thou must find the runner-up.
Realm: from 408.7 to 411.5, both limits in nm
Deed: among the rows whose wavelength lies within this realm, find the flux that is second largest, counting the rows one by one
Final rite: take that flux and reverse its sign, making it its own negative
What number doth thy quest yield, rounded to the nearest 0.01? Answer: -14.30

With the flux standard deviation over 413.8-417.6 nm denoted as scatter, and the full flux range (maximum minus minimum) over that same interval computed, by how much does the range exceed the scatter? 5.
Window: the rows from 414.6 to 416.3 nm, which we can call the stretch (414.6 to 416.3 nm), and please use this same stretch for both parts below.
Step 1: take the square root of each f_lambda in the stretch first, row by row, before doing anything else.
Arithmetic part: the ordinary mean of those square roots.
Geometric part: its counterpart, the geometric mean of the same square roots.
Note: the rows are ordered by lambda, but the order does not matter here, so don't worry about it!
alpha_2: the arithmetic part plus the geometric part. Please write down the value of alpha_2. 7.74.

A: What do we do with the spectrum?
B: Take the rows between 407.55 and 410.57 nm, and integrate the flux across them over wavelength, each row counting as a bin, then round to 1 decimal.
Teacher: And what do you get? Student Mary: 40.0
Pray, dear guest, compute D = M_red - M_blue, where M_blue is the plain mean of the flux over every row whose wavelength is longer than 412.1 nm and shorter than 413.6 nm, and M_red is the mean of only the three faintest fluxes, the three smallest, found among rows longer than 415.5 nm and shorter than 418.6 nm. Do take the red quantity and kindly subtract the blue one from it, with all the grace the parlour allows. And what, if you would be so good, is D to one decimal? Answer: -2.1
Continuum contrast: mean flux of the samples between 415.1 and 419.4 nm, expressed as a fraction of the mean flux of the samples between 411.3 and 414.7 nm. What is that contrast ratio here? 1.02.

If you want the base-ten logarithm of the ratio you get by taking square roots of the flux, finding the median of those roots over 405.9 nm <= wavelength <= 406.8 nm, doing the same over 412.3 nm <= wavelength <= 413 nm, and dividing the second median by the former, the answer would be -0.011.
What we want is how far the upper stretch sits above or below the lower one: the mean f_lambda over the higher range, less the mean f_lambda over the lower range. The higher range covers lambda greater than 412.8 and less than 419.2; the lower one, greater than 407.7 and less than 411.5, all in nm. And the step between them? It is 1.3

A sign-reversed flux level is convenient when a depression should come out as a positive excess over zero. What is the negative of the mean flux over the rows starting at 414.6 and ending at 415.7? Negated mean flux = -15.0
